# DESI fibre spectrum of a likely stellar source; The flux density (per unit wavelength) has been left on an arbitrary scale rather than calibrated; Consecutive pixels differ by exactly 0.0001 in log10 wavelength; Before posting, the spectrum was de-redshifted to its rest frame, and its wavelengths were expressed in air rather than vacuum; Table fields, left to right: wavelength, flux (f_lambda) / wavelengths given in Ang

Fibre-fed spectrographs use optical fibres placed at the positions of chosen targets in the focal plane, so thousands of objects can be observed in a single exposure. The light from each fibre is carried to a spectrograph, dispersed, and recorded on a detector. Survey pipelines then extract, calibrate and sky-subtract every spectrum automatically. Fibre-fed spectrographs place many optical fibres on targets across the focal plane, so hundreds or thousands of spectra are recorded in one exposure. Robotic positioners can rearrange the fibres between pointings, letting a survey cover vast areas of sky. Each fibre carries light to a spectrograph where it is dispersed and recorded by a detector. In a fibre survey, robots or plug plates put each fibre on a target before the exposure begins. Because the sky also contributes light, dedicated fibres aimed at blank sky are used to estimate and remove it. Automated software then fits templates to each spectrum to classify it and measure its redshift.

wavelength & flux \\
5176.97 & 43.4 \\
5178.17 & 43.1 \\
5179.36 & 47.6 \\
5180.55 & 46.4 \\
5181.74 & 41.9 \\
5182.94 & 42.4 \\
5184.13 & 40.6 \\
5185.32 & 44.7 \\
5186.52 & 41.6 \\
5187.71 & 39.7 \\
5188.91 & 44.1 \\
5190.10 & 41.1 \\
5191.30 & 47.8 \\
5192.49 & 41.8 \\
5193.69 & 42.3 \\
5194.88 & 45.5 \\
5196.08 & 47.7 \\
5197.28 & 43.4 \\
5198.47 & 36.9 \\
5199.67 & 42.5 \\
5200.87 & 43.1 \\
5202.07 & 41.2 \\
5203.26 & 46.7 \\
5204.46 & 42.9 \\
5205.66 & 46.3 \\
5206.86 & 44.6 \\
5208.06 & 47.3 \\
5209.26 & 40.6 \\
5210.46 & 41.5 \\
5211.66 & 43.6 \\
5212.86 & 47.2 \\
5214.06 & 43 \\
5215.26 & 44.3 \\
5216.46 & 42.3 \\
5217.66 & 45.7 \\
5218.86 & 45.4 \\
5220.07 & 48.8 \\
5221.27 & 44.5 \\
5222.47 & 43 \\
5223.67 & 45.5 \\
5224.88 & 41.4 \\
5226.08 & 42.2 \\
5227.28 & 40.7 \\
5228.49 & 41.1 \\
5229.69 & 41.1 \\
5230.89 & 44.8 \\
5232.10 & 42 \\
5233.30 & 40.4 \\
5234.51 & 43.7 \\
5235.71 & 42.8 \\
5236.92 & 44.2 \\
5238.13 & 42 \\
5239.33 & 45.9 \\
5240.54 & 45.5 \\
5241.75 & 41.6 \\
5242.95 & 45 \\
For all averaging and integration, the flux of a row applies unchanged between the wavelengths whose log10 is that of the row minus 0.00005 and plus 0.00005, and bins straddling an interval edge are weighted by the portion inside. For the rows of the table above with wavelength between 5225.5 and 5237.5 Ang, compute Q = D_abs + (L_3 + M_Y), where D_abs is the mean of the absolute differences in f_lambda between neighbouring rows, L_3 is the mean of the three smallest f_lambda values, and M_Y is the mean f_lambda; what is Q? 84.8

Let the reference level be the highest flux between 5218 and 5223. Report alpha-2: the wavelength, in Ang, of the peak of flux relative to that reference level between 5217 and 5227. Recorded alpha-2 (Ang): 5220.07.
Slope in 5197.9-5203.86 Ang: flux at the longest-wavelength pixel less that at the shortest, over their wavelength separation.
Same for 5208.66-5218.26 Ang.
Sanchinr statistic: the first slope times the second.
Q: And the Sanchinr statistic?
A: 1.2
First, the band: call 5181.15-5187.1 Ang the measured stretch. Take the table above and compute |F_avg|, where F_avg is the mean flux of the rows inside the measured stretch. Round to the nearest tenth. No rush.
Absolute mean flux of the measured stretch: 42.2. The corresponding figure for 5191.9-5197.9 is 44.1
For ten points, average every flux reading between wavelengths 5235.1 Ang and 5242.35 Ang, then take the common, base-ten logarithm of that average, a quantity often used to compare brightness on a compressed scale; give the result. 1.64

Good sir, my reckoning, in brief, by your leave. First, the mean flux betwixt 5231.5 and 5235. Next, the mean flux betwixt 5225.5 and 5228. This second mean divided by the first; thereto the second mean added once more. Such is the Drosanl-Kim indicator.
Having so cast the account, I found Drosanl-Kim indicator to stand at 42.4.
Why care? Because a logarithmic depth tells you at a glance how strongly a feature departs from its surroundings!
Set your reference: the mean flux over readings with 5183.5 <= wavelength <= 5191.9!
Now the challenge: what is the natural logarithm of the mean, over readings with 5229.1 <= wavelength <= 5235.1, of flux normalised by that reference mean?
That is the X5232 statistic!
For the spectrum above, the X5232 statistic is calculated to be -0.01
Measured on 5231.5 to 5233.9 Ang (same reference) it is -0.04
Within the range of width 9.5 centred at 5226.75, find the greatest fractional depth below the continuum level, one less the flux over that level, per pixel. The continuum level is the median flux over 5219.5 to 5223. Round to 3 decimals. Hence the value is 0.085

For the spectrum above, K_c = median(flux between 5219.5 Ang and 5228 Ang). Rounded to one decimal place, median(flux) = 43.0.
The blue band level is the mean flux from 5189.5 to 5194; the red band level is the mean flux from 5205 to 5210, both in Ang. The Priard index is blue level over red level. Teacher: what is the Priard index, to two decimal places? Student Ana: 0.97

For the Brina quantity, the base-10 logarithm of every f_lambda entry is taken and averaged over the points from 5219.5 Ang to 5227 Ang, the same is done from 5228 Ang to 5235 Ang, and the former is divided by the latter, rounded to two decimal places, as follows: 1.01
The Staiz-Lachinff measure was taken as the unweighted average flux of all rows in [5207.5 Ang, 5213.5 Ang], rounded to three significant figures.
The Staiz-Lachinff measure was 44.0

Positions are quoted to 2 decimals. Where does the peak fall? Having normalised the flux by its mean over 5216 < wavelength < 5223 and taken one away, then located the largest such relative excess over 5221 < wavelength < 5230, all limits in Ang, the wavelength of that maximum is 5223.67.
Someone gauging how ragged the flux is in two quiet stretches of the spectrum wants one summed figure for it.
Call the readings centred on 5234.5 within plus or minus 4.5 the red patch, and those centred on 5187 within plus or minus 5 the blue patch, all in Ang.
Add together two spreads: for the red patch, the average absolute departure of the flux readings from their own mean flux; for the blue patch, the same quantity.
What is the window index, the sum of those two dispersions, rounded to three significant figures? 3.28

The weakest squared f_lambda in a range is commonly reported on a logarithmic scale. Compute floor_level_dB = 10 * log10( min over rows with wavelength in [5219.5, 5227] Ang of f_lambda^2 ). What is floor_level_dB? 32.3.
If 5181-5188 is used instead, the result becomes 32.0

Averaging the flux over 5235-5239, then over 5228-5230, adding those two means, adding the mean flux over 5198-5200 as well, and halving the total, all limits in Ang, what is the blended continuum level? 61.9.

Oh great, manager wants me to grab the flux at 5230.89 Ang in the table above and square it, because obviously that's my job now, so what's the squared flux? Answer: 2007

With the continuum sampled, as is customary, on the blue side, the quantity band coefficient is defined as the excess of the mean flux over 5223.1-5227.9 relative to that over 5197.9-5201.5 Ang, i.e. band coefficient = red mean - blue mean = 1.6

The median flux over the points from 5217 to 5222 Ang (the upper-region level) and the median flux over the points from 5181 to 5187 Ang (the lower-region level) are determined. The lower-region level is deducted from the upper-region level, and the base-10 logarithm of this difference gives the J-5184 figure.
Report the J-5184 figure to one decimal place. 0.6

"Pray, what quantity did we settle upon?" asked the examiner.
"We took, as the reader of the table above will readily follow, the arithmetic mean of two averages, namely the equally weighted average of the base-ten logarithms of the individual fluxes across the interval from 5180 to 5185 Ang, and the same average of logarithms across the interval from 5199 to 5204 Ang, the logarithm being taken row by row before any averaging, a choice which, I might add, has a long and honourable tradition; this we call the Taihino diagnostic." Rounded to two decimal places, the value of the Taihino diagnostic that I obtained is 1.63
